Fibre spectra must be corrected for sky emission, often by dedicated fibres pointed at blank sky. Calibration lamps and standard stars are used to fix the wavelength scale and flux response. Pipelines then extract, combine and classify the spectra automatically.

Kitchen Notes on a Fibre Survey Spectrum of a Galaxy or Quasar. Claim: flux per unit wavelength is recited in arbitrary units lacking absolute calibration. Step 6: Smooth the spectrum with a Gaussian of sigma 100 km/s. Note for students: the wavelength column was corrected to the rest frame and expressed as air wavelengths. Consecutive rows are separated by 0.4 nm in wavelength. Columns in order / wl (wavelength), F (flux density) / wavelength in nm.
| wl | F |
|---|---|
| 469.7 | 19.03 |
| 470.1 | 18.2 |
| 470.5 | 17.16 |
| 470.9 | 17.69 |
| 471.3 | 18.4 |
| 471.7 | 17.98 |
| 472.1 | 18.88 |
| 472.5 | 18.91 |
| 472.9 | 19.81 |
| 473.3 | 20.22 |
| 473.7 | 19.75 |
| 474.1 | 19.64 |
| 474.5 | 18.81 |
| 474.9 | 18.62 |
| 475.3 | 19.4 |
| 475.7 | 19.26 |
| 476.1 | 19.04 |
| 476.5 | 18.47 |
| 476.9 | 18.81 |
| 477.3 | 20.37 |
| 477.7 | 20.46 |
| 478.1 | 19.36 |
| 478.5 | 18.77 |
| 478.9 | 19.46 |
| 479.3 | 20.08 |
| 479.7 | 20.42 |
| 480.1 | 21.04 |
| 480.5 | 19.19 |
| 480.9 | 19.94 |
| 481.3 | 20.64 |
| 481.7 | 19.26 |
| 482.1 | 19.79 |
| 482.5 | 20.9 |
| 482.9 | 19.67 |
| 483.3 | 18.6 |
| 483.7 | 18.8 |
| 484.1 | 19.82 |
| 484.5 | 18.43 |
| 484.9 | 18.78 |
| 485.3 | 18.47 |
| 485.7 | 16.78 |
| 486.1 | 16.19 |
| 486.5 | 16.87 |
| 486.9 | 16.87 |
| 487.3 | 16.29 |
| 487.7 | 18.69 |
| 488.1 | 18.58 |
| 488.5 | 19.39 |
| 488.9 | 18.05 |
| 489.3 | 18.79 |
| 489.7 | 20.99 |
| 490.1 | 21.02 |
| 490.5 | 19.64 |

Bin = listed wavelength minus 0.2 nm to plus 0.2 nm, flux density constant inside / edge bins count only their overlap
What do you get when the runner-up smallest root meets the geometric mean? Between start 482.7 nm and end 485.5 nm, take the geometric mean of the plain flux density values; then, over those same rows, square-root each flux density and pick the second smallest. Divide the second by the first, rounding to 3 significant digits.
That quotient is 0.227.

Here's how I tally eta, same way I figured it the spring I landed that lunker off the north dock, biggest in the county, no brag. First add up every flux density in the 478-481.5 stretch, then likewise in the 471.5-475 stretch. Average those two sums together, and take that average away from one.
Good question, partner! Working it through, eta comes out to -175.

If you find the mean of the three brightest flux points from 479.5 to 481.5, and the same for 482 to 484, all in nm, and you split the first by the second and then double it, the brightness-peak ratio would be 2.06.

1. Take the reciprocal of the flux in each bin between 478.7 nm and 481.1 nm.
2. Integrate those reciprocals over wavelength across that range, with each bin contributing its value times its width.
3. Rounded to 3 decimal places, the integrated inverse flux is 0.120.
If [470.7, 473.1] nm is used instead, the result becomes 0.129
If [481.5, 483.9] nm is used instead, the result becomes 0.123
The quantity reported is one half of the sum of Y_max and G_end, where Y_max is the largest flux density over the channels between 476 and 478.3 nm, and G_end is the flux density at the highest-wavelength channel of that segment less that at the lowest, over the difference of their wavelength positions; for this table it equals 10.3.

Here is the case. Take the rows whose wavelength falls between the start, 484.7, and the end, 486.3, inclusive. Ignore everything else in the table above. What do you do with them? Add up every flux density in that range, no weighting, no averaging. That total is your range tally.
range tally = 70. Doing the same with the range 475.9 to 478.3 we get 117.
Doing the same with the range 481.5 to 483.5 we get 98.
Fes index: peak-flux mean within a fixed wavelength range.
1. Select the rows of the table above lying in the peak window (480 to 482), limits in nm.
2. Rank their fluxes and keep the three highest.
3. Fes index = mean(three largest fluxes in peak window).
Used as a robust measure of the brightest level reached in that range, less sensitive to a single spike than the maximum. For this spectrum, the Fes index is 20.5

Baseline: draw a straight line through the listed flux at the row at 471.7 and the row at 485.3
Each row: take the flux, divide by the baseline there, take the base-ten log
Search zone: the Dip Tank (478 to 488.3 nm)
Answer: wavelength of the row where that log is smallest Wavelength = 486.1 nm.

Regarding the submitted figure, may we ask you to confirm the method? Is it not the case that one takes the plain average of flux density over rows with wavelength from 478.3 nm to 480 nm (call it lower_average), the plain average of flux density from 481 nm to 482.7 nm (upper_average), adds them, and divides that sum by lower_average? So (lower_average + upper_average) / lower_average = 2.02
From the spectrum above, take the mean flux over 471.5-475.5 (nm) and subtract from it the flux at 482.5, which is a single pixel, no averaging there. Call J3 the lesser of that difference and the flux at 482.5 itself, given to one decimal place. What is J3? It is -1.7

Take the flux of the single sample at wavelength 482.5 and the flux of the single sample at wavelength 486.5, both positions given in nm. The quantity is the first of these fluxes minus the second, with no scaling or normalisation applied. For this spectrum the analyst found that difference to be 4.0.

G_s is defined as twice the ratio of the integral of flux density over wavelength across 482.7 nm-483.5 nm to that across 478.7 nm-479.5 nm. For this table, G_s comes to 1.94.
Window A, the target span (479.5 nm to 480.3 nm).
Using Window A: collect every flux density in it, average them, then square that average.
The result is 430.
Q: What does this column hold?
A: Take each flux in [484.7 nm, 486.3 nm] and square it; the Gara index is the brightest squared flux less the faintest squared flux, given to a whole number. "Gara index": 91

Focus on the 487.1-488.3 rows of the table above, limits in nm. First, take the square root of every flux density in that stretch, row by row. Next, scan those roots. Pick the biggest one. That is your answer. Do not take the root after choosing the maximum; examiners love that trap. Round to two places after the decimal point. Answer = 4.32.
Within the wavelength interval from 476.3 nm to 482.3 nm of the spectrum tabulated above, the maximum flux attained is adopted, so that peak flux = 21.04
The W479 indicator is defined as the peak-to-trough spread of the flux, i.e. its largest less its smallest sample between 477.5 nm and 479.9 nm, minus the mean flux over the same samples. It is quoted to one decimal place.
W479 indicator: -18.1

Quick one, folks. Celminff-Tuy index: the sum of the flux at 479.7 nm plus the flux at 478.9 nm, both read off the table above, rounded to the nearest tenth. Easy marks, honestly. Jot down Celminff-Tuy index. 39.9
